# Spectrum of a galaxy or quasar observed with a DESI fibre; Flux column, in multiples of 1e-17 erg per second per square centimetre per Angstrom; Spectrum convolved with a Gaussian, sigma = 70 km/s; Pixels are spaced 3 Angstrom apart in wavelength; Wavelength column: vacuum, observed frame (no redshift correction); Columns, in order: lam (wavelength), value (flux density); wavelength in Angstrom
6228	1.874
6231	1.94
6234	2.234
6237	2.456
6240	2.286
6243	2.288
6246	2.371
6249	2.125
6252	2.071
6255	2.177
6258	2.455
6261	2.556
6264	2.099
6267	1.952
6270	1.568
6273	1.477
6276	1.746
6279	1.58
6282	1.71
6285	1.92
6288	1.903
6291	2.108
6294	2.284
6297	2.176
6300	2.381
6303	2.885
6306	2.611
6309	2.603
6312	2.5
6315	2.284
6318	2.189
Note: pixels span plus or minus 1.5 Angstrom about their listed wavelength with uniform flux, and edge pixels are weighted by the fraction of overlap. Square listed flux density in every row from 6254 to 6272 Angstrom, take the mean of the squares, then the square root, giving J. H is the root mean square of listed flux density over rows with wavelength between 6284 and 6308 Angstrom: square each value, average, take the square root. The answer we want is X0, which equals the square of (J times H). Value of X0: 24.8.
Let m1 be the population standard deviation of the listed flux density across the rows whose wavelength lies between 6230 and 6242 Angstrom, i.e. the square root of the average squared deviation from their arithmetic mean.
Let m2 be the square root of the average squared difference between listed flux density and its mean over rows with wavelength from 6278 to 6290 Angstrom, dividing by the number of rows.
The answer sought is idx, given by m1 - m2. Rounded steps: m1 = 0.19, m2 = 0.14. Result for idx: 0.04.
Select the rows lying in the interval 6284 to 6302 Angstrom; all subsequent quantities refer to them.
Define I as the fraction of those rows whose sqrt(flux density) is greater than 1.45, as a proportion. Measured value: 0.7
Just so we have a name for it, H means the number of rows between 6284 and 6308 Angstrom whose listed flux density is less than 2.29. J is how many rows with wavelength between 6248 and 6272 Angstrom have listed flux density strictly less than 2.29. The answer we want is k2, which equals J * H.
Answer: 30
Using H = 5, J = 6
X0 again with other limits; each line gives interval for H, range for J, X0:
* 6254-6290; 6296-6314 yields 24.6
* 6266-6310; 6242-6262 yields 23.3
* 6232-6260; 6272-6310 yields 23.9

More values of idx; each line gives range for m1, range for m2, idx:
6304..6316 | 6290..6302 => 0.03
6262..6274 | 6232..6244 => 0.18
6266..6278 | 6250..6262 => -0.02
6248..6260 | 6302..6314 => 0.01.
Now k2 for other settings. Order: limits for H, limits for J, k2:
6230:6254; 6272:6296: 48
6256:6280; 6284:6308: 30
